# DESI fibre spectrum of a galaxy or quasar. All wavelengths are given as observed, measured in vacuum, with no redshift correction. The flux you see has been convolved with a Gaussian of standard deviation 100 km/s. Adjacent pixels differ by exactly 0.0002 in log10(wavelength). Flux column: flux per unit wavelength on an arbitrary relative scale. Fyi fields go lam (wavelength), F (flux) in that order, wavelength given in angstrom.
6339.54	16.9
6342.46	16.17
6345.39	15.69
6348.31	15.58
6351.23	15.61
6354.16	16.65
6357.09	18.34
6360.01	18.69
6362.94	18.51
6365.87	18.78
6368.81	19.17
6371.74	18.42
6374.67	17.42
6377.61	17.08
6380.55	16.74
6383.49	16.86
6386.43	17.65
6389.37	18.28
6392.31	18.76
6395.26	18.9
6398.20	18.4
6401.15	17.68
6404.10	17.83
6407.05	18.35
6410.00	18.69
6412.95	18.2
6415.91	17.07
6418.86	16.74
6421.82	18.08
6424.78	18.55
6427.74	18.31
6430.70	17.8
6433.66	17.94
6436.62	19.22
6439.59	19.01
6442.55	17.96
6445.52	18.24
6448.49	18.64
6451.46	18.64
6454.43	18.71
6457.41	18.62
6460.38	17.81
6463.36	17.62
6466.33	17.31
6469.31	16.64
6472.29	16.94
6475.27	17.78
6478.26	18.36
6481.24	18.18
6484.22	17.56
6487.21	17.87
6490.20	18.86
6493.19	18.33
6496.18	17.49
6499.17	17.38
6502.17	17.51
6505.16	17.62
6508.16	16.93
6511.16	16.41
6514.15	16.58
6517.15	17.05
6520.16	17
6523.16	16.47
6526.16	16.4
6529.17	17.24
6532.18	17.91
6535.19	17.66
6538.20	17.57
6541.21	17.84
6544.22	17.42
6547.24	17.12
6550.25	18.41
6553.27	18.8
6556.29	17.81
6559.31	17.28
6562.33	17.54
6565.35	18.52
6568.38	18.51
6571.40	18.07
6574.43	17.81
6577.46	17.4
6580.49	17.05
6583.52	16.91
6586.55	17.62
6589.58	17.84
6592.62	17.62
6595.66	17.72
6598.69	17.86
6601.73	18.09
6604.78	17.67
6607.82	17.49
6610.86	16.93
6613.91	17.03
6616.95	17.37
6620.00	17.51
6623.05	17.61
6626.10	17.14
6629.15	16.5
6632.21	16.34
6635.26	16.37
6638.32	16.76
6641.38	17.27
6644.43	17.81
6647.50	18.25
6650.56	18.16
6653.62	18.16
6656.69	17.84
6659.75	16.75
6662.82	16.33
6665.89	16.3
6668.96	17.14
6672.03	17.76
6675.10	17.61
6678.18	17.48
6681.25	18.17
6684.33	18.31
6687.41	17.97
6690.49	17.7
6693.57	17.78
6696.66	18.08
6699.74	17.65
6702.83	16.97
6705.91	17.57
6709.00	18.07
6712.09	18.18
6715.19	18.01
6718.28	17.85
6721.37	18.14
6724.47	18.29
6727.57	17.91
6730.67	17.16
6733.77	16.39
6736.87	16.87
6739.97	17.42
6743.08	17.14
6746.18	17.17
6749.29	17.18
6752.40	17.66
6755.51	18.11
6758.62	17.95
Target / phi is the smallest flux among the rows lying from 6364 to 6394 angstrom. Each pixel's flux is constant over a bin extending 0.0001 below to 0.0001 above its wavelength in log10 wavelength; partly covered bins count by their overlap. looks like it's 16.74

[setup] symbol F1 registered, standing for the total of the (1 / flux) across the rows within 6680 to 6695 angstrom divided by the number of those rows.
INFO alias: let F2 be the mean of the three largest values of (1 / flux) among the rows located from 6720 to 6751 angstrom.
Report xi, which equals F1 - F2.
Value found -0.004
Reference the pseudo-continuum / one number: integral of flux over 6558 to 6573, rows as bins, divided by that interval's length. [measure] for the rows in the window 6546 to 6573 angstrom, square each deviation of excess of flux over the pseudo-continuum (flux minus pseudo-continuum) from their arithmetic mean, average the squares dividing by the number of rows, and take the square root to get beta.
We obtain 0.57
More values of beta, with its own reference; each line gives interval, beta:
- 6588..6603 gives 0.16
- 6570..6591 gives 0.40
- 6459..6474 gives 0.43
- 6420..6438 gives 0.47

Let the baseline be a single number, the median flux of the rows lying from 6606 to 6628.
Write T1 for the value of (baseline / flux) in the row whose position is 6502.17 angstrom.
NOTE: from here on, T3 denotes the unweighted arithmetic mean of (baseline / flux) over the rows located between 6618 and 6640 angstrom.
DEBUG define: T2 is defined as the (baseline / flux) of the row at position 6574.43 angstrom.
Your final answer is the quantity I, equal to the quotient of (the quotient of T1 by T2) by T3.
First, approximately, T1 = 0.99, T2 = 0.98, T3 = 1.03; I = 0.99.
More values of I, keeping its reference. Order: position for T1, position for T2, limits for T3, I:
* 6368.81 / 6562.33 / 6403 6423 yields 0.94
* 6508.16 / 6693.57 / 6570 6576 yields 1.08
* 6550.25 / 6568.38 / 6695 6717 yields 1.03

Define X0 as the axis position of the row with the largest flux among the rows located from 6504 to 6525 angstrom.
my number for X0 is 6505.16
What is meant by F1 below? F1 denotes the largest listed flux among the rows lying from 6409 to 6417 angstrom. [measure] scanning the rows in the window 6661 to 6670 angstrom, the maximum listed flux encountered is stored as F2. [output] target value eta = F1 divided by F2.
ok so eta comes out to 1.09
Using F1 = 18.69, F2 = 17.14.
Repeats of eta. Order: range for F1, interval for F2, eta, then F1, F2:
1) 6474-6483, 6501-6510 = 1.04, 18.36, 17.62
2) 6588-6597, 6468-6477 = 1.00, 17.84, 17.78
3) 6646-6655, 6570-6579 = 1.01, 18.25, 18.07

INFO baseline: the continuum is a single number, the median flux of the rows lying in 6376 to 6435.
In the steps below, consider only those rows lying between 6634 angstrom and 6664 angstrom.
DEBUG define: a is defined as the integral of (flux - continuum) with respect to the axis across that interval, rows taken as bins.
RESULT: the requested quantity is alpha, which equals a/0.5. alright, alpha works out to -37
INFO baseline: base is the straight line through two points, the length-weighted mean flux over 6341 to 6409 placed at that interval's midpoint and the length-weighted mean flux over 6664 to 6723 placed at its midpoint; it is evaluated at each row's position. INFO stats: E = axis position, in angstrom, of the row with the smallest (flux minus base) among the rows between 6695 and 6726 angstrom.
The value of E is 6702.83 angstrom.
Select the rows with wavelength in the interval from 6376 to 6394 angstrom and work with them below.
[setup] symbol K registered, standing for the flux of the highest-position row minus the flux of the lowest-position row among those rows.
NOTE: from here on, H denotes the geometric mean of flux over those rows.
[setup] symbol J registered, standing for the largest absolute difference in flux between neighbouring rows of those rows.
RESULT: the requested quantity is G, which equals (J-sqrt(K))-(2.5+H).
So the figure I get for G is -20.6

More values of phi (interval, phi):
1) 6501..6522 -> 16.41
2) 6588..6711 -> 16.3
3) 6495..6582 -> 16.4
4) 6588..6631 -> 16.5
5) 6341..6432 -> 15.58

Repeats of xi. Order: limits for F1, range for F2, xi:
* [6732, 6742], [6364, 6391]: 0.000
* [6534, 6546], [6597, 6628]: -0.002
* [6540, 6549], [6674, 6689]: 0.001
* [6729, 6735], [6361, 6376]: 0.004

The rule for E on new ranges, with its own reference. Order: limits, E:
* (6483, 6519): 6511.16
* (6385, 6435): 6418.86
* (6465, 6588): 6526.16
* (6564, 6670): 6665.89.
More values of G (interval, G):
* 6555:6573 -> -20.0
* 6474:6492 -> -20.6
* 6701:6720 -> -20.6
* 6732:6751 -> -19.9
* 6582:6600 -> -20.4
